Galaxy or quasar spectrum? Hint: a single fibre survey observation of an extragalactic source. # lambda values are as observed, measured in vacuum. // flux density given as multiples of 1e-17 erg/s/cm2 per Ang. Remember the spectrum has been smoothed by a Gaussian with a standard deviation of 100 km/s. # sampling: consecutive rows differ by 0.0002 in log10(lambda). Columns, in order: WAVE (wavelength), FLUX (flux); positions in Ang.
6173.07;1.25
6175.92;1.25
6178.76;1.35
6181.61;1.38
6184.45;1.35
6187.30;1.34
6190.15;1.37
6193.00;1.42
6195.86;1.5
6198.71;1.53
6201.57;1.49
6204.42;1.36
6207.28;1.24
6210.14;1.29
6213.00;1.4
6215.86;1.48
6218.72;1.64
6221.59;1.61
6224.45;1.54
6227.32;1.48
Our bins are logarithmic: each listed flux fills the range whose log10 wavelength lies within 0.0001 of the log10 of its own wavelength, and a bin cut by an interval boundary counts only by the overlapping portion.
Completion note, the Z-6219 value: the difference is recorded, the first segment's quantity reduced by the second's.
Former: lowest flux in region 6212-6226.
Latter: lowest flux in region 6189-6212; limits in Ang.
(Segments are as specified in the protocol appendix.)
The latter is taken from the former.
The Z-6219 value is 0.16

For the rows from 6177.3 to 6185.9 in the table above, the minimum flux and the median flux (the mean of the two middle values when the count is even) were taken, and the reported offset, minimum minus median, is 0.00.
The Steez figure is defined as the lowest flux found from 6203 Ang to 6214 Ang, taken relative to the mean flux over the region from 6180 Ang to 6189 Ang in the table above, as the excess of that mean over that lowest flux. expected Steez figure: 0.12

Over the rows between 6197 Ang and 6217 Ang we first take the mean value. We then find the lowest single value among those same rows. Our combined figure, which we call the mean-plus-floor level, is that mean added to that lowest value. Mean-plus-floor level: 2.64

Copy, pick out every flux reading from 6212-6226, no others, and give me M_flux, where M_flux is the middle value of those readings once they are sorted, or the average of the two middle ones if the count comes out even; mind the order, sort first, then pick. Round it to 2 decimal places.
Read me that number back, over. 1.54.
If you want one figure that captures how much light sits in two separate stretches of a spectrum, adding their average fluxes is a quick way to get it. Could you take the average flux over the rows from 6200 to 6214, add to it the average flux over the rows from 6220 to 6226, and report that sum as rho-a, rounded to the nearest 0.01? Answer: 2.93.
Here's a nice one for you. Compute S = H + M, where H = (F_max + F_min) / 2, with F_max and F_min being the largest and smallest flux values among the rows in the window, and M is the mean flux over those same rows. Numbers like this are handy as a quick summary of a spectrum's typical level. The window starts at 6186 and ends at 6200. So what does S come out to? 2.87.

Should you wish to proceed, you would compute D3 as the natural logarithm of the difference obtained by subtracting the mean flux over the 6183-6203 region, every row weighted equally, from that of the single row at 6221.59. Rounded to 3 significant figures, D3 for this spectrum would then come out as -1.71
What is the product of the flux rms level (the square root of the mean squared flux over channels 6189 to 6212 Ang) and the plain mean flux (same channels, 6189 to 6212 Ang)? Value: 2.0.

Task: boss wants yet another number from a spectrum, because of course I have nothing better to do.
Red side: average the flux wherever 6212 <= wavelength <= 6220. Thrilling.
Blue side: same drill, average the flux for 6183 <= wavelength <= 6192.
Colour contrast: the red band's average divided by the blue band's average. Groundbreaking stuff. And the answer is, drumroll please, 1.11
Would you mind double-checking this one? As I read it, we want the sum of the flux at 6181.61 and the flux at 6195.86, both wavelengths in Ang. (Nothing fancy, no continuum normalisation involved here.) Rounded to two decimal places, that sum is 2.88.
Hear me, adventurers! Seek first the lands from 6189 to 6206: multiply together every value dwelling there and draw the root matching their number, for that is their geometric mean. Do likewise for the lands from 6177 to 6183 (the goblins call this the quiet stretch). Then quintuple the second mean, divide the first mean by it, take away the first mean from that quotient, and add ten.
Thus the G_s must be 8.77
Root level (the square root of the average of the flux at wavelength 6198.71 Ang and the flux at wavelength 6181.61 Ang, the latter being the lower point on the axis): 1.206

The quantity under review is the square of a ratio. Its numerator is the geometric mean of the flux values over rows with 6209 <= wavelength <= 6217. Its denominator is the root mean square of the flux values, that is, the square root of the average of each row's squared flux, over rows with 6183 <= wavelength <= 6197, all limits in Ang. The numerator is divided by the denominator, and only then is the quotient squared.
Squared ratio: 0.99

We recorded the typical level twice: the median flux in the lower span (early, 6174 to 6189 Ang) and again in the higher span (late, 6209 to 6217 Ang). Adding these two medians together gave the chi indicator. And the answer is 2.750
